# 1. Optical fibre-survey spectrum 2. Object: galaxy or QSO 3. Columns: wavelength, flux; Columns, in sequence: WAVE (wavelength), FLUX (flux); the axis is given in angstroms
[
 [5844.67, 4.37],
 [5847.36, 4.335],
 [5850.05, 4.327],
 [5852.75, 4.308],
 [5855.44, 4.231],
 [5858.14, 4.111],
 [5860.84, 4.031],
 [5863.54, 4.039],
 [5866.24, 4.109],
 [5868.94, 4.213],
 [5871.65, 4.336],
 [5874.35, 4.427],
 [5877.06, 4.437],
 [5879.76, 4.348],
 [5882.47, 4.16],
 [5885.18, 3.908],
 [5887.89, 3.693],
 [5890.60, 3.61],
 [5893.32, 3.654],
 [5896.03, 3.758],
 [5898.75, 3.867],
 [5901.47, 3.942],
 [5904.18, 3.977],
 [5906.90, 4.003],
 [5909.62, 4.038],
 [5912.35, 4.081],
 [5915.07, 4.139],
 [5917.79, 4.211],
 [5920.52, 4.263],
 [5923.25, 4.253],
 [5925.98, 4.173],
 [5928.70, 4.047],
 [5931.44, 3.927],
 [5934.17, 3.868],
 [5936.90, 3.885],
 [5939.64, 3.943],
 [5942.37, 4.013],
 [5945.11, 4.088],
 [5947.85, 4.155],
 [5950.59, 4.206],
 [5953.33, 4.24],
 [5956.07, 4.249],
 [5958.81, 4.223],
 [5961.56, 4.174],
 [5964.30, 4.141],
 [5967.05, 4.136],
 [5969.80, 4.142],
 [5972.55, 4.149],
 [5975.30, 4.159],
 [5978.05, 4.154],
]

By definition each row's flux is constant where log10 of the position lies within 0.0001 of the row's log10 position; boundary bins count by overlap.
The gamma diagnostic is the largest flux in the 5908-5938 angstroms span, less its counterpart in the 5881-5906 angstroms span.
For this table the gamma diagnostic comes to 0.10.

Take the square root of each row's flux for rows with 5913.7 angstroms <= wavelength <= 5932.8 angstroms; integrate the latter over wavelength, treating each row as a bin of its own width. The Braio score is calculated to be 39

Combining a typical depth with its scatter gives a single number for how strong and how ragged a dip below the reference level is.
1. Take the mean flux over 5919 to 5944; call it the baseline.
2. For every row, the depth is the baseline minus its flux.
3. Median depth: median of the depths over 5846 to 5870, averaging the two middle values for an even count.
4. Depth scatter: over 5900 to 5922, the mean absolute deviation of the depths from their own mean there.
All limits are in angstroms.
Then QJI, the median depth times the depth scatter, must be -0.016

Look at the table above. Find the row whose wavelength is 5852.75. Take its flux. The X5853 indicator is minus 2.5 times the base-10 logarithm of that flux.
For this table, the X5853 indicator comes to -1.59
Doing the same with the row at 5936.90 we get -1.47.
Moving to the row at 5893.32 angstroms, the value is -1.41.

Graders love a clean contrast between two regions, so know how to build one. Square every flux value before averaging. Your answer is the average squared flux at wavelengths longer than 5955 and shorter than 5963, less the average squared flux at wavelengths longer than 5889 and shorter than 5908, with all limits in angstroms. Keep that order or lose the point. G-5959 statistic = 3.1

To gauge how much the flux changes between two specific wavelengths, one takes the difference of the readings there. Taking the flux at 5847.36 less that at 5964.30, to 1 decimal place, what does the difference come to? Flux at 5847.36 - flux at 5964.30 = 0.2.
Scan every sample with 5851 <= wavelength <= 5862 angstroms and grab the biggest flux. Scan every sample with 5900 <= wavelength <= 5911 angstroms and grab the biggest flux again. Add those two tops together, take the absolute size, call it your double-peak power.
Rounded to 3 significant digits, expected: 8.35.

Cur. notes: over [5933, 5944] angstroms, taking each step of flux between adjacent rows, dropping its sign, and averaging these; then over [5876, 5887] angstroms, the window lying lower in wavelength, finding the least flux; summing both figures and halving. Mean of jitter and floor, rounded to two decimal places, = 1.98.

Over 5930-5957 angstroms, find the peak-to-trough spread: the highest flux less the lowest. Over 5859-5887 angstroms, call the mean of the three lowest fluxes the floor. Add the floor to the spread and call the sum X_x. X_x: 4.37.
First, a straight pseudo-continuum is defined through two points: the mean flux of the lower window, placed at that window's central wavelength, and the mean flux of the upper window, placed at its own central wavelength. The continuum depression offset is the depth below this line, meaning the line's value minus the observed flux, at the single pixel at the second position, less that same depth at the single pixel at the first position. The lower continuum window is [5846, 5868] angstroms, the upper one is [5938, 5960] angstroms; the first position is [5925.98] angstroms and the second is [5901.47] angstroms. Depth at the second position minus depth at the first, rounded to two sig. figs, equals 0.24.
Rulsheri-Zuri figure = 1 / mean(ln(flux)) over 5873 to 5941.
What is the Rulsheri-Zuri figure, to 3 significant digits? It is 0.719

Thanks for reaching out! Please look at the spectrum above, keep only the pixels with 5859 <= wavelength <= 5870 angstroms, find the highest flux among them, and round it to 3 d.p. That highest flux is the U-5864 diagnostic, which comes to 4.213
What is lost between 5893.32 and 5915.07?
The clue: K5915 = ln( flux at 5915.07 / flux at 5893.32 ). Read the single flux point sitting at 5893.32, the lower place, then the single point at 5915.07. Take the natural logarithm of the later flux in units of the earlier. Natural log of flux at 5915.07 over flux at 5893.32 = 0.12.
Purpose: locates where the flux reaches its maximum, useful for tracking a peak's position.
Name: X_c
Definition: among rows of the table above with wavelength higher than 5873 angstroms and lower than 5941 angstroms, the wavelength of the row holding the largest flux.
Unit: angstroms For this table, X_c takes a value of 5877.06 angstroms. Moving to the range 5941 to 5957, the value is 5956.07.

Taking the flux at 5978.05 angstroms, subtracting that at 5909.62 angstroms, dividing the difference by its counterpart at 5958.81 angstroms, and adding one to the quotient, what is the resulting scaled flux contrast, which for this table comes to 1.027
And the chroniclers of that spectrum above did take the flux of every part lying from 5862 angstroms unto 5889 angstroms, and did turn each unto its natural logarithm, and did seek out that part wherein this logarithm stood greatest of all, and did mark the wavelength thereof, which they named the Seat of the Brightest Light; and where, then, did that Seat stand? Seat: 5877.06 angstroms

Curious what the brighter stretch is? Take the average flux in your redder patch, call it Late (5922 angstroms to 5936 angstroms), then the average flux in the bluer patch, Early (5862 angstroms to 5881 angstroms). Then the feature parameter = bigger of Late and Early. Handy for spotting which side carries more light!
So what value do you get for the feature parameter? 4.27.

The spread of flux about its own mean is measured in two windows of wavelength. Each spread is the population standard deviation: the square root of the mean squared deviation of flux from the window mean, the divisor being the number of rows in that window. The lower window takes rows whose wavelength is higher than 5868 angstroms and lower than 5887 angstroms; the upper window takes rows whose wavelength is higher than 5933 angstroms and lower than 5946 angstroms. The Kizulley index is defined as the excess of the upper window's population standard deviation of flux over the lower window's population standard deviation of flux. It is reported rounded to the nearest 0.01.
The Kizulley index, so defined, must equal -0.09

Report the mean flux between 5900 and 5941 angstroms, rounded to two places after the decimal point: 4.05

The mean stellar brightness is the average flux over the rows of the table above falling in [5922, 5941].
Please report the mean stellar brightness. 4.01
